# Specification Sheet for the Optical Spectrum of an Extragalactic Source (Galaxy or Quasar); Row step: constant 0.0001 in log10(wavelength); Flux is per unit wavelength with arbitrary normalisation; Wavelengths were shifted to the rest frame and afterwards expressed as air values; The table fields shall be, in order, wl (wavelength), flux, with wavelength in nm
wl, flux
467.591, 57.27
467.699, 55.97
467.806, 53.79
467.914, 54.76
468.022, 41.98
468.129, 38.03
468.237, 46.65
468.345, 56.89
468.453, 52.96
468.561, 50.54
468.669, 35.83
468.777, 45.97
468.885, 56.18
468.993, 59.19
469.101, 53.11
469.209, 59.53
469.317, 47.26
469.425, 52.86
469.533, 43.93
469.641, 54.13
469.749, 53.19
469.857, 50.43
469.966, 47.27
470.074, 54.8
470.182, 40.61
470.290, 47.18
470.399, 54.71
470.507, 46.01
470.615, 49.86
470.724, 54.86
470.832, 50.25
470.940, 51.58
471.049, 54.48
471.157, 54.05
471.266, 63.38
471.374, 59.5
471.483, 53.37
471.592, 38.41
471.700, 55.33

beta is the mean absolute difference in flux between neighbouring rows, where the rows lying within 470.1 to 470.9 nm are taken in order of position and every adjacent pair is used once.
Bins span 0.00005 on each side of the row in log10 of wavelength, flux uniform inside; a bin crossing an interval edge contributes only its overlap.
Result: 6.04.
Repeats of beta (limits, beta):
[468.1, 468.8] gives 8.34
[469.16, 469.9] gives 6.78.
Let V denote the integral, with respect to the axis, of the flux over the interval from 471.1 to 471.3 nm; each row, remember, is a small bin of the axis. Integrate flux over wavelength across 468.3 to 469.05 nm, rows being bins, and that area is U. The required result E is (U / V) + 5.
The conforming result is 8.3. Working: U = 38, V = 12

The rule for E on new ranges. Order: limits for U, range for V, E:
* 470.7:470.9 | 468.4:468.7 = 5.7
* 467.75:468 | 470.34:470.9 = 5.5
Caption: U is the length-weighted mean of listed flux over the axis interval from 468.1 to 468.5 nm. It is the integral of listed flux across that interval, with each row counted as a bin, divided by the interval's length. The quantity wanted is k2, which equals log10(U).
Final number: 1.69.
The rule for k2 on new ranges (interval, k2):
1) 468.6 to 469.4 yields 1.71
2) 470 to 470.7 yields 1.69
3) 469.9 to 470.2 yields 1.69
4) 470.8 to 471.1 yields 1.72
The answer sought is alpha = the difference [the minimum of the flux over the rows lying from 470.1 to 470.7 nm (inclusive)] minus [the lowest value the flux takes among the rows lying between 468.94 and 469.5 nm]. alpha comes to -7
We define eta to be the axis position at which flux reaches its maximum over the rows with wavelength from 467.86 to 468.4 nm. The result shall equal 468.345 nm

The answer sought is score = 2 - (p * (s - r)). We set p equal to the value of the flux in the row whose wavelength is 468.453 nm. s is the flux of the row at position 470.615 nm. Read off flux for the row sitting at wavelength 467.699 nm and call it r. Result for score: 326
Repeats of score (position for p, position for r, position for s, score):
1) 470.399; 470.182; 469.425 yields -668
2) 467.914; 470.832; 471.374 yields -505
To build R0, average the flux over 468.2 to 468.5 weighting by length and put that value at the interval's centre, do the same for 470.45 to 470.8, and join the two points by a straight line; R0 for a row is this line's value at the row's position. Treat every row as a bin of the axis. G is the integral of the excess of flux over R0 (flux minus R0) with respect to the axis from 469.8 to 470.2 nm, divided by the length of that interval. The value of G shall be -1.9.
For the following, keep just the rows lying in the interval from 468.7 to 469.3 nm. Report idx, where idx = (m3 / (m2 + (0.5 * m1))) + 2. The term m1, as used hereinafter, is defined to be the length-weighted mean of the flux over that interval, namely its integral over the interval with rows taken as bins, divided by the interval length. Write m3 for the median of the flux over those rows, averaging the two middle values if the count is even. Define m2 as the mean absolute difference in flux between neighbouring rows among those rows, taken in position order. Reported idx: 3.69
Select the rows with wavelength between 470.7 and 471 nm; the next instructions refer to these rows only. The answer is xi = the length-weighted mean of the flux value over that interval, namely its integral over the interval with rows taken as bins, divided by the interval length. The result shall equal 52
